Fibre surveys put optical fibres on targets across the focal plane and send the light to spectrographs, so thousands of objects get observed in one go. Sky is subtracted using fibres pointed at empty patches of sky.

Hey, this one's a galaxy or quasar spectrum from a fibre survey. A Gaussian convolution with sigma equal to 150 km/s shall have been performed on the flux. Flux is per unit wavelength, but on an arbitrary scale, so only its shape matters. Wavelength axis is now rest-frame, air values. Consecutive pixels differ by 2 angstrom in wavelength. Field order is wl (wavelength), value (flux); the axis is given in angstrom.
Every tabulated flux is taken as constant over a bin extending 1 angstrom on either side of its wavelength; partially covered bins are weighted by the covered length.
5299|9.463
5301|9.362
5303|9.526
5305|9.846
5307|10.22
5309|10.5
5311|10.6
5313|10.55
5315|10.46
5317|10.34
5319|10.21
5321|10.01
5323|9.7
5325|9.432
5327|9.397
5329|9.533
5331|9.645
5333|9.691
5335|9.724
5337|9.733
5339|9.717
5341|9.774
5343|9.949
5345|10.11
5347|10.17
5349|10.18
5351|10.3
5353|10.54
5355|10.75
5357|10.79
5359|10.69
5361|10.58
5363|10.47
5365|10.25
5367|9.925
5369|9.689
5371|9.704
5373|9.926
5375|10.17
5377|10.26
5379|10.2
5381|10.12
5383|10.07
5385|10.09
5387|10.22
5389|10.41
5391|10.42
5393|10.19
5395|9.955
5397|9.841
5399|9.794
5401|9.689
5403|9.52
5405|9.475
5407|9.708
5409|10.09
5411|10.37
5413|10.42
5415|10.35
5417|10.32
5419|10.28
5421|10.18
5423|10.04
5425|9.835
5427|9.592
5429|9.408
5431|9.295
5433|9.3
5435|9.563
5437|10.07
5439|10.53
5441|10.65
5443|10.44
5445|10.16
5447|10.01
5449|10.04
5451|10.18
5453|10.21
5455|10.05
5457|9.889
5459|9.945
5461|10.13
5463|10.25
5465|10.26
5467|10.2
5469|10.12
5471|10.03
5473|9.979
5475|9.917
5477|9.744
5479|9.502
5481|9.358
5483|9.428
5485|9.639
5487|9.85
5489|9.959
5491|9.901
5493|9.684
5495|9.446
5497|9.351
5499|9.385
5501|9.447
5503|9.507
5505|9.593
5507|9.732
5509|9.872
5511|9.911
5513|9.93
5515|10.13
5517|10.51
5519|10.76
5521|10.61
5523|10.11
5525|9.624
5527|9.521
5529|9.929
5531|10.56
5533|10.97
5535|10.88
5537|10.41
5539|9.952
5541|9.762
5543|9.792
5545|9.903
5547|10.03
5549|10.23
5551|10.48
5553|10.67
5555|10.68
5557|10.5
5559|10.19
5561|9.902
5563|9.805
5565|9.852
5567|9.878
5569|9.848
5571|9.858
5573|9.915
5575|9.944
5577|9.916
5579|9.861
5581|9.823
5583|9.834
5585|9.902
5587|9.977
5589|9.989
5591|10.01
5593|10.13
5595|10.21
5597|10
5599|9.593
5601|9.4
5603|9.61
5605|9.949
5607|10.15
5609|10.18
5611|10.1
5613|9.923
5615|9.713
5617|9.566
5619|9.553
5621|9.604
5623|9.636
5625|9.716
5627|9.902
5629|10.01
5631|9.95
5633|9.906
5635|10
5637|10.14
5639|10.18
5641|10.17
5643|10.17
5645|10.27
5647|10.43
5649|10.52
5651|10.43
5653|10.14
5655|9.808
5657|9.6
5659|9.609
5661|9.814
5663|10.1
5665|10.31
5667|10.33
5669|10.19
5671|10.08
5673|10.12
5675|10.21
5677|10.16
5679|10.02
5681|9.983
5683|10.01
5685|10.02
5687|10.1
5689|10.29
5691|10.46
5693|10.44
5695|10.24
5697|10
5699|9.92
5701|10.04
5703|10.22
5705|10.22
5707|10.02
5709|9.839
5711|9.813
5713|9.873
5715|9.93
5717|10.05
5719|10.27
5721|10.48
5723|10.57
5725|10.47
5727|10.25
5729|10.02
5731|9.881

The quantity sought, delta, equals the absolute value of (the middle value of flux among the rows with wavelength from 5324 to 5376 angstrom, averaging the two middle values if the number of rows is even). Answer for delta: 9.94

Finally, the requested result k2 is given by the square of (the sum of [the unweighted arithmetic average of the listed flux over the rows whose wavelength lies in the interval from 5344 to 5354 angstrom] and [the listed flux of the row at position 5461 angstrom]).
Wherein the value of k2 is 416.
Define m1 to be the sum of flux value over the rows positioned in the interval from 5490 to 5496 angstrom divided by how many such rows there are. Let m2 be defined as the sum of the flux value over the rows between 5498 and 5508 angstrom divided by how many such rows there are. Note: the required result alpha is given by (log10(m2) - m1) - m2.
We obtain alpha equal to -18.2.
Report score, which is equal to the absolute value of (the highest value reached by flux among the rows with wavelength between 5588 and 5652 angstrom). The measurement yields 10.5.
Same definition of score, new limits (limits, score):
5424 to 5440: 10.5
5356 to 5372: 10.8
